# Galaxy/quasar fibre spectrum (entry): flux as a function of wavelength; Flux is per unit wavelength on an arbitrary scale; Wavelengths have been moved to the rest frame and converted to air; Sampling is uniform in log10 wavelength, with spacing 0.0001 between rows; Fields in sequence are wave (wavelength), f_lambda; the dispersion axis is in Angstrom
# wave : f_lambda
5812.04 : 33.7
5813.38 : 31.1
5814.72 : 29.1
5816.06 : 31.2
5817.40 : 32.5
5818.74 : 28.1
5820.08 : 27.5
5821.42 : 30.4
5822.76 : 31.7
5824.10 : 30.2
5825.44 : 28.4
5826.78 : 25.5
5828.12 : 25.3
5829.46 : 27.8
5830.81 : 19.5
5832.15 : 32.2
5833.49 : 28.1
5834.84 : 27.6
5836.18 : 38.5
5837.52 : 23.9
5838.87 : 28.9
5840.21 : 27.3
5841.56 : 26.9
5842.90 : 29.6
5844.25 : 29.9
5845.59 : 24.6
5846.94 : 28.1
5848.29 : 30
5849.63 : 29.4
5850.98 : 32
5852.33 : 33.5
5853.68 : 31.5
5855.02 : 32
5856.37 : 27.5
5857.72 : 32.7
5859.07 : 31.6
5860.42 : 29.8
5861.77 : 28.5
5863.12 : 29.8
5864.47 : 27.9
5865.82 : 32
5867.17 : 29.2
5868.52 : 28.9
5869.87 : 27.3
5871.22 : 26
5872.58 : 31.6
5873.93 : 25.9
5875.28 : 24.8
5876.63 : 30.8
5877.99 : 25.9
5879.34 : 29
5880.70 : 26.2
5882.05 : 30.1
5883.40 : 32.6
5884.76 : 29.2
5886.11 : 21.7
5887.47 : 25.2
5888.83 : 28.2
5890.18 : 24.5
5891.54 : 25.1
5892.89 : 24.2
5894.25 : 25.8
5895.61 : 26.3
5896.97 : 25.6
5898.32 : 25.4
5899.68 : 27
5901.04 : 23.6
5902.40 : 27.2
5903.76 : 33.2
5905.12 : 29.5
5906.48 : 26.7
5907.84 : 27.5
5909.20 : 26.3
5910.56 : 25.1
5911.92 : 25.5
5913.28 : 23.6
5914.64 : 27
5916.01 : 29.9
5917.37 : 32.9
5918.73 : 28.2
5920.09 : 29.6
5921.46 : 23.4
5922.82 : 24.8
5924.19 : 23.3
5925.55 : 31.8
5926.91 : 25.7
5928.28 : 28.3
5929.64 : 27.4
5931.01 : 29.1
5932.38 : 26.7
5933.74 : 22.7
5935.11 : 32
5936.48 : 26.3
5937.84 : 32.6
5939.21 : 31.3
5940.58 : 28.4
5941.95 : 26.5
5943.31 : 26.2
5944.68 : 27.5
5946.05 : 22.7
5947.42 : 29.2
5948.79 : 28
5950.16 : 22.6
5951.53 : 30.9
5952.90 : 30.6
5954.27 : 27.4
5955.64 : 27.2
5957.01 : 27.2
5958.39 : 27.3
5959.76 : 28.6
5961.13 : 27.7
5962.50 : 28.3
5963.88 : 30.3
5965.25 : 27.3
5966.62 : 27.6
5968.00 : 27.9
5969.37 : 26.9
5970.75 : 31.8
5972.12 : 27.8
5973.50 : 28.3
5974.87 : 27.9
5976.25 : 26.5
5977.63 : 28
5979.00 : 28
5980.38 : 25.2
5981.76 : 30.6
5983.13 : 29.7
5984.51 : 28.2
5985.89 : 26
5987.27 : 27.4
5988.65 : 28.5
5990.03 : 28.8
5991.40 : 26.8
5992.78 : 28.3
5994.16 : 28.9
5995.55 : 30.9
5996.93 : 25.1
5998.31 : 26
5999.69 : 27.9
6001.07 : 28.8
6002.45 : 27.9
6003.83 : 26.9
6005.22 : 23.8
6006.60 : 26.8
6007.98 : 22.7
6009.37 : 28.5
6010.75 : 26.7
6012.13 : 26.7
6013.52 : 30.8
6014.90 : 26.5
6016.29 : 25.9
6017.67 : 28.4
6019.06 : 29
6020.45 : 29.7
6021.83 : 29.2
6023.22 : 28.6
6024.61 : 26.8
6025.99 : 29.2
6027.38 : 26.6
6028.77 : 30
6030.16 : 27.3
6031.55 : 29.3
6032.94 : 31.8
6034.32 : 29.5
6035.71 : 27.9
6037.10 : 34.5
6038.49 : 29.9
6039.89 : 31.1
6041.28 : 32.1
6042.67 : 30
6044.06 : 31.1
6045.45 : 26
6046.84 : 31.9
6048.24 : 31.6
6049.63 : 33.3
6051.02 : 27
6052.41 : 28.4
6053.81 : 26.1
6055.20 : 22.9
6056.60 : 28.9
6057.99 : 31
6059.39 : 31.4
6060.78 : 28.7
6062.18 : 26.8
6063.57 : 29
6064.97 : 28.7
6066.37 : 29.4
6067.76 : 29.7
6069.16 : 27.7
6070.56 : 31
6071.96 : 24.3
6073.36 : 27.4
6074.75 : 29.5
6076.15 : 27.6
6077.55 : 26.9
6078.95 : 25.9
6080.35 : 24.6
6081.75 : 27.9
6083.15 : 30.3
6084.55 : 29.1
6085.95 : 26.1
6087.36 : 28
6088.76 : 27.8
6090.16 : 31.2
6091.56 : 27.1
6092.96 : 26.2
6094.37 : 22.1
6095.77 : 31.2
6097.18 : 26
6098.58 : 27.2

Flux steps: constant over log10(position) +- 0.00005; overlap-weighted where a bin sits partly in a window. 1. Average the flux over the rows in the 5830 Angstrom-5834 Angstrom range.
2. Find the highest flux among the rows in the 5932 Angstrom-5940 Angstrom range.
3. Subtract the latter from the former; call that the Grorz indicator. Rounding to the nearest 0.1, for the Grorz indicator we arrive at -6.0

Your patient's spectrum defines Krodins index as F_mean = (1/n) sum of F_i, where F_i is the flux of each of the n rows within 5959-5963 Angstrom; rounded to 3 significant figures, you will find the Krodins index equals 28.2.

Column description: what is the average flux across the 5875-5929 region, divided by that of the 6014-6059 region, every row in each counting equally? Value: 0.93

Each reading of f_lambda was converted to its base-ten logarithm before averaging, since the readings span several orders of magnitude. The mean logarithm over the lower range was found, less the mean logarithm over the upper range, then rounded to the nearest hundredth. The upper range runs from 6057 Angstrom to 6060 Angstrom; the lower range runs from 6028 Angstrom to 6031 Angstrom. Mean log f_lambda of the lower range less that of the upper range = -0.04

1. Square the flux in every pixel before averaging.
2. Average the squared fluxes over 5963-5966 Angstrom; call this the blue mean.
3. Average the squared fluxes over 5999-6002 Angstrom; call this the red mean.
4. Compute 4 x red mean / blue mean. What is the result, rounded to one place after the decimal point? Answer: 3.9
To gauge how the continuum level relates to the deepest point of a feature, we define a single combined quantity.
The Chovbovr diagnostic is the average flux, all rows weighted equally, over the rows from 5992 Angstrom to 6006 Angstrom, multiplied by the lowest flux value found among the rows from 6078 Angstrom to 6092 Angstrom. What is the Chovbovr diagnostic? 675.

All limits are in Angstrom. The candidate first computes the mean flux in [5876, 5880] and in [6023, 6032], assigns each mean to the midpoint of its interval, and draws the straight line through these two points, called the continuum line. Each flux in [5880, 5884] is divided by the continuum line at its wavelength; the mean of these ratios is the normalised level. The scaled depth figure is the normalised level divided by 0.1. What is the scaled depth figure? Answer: 10.4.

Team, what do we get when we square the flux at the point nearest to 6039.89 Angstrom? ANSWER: 967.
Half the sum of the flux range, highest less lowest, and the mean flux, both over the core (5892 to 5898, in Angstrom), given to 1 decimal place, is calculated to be 13.8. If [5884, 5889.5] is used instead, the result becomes 16.8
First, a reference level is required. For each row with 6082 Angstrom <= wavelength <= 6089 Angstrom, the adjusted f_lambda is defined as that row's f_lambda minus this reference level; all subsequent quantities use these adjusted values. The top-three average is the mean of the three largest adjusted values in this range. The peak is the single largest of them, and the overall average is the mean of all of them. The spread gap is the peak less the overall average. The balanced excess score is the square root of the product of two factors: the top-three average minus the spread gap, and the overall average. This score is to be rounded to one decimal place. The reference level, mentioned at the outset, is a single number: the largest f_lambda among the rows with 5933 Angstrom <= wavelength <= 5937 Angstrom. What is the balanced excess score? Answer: 4.3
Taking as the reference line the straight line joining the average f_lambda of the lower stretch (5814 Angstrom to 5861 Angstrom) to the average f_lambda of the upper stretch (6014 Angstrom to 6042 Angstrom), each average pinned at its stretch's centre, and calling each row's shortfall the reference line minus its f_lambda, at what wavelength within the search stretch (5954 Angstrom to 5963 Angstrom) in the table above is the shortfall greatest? 5955.64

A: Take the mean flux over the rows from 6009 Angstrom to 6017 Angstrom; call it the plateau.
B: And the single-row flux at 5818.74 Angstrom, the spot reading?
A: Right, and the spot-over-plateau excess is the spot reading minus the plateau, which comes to 0.6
